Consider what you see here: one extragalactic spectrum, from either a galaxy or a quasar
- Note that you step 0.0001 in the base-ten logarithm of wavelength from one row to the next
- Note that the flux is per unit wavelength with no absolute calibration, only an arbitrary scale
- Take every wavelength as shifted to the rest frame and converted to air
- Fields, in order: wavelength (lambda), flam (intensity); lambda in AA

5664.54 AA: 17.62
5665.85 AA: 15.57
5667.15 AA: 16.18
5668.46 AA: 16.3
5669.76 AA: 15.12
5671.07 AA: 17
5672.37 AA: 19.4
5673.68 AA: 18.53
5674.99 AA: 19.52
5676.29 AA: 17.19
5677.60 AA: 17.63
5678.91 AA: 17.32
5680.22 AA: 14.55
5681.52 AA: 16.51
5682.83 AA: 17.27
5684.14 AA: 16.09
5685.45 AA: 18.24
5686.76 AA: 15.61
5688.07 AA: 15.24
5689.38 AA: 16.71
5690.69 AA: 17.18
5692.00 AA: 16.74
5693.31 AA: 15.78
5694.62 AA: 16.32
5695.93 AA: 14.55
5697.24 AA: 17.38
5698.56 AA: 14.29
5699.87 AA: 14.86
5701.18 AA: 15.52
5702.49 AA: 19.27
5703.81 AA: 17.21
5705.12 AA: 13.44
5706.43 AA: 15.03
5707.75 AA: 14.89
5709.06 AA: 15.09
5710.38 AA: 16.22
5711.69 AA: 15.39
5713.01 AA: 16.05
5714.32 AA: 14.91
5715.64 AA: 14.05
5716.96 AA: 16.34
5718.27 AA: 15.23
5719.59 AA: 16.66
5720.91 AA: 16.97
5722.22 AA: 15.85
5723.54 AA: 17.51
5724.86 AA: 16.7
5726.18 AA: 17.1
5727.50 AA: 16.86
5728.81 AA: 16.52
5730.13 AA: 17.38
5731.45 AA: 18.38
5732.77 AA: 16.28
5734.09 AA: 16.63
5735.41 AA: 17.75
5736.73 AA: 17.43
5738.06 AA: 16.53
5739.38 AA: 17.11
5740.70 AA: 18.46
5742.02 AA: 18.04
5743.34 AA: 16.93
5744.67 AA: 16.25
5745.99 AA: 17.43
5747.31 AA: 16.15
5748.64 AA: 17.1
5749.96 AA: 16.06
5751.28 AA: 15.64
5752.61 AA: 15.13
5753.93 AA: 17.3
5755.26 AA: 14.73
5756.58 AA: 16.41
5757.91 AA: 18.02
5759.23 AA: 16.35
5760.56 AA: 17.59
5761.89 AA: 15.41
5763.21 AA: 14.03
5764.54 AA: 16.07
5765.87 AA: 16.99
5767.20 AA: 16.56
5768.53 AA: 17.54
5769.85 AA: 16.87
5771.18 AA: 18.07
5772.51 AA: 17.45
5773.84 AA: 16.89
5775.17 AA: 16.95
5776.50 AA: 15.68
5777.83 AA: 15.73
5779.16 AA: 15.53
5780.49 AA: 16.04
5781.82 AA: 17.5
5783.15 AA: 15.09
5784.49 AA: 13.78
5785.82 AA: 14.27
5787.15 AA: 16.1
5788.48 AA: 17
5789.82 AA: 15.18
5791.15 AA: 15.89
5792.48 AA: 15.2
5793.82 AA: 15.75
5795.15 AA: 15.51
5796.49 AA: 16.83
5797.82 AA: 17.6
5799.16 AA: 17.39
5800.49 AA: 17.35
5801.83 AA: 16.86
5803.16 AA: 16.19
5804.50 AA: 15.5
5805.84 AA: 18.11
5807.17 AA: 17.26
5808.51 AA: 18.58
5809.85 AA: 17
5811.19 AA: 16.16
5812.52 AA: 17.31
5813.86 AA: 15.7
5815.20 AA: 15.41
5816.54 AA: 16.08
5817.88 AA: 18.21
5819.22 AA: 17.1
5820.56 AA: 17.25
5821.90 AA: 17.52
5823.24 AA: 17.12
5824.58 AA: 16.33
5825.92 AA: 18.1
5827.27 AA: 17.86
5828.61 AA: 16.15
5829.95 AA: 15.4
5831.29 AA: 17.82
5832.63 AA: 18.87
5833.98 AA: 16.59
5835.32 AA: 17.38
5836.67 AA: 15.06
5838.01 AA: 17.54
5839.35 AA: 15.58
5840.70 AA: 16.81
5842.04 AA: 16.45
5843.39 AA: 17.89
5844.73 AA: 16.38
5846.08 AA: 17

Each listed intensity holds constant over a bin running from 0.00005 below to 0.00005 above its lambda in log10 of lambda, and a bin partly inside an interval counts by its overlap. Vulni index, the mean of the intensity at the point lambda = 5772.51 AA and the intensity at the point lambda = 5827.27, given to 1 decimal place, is 17.7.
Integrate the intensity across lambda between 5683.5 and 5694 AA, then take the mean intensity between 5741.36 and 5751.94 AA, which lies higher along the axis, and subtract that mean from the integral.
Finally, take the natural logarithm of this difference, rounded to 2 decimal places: 5.05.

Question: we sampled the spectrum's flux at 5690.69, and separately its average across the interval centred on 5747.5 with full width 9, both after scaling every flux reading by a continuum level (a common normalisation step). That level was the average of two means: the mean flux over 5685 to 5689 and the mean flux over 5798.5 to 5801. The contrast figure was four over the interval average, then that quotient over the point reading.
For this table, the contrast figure 4.01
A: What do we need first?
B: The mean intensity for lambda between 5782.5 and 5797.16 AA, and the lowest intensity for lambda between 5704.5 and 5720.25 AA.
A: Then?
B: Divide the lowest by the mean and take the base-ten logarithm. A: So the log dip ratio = -0.062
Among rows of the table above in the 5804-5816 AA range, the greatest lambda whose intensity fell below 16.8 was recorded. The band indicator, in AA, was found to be 5815.20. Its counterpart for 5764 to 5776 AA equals 5767.20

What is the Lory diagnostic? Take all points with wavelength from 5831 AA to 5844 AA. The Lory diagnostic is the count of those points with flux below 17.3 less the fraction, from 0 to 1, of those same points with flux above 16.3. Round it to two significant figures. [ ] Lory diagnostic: 4.2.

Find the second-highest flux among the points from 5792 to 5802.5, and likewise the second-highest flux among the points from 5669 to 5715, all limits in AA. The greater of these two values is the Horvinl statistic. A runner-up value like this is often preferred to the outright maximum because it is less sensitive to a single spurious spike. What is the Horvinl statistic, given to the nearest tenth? 19.4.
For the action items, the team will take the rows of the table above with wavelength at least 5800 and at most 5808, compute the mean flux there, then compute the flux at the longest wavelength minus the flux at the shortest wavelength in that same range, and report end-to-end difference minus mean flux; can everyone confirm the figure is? -17.0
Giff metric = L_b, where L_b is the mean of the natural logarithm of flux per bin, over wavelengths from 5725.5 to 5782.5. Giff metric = 2.81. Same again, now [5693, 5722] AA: 2.75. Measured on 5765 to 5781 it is 2.81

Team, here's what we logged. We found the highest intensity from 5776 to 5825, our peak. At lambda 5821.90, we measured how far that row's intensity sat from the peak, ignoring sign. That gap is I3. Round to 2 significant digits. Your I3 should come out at 1.1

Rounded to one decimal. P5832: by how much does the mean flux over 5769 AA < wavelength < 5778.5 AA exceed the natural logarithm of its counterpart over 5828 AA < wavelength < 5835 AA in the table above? 14.0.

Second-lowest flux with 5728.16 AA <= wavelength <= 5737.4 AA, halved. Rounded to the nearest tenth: 8.3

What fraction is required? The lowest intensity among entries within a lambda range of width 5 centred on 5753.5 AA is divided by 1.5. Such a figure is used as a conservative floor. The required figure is 9.82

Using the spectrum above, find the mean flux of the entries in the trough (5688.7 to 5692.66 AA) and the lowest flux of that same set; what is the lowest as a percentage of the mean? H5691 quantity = 99.0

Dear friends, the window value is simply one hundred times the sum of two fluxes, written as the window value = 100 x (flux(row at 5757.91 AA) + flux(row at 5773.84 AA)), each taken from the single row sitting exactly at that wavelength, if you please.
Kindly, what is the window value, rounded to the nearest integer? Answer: 3491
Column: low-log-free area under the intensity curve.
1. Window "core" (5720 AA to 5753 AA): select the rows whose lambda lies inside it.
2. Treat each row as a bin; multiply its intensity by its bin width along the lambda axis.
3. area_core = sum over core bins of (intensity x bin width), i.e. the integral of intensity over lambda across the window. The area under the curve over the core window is 558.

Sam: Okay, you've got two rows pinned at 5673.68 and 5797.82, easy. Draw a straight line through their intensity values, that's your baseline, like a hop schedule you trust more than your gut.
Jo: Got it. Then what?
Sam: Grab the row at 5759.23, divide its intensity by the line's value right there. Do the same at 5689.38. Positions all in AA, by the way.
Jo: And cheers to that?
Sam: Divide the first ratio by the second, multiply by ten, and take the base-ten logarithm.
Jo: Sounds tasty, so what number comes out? 1.003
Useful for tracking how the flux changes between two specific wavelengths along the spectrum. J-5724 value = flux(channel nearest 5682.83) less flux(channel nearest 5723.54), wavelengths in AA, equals -0.2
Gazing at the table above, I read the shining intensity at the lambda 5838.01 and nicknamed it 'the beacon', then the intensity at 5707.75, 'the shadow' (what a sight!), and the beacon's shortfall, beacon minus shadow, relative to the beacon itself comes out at 0.15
